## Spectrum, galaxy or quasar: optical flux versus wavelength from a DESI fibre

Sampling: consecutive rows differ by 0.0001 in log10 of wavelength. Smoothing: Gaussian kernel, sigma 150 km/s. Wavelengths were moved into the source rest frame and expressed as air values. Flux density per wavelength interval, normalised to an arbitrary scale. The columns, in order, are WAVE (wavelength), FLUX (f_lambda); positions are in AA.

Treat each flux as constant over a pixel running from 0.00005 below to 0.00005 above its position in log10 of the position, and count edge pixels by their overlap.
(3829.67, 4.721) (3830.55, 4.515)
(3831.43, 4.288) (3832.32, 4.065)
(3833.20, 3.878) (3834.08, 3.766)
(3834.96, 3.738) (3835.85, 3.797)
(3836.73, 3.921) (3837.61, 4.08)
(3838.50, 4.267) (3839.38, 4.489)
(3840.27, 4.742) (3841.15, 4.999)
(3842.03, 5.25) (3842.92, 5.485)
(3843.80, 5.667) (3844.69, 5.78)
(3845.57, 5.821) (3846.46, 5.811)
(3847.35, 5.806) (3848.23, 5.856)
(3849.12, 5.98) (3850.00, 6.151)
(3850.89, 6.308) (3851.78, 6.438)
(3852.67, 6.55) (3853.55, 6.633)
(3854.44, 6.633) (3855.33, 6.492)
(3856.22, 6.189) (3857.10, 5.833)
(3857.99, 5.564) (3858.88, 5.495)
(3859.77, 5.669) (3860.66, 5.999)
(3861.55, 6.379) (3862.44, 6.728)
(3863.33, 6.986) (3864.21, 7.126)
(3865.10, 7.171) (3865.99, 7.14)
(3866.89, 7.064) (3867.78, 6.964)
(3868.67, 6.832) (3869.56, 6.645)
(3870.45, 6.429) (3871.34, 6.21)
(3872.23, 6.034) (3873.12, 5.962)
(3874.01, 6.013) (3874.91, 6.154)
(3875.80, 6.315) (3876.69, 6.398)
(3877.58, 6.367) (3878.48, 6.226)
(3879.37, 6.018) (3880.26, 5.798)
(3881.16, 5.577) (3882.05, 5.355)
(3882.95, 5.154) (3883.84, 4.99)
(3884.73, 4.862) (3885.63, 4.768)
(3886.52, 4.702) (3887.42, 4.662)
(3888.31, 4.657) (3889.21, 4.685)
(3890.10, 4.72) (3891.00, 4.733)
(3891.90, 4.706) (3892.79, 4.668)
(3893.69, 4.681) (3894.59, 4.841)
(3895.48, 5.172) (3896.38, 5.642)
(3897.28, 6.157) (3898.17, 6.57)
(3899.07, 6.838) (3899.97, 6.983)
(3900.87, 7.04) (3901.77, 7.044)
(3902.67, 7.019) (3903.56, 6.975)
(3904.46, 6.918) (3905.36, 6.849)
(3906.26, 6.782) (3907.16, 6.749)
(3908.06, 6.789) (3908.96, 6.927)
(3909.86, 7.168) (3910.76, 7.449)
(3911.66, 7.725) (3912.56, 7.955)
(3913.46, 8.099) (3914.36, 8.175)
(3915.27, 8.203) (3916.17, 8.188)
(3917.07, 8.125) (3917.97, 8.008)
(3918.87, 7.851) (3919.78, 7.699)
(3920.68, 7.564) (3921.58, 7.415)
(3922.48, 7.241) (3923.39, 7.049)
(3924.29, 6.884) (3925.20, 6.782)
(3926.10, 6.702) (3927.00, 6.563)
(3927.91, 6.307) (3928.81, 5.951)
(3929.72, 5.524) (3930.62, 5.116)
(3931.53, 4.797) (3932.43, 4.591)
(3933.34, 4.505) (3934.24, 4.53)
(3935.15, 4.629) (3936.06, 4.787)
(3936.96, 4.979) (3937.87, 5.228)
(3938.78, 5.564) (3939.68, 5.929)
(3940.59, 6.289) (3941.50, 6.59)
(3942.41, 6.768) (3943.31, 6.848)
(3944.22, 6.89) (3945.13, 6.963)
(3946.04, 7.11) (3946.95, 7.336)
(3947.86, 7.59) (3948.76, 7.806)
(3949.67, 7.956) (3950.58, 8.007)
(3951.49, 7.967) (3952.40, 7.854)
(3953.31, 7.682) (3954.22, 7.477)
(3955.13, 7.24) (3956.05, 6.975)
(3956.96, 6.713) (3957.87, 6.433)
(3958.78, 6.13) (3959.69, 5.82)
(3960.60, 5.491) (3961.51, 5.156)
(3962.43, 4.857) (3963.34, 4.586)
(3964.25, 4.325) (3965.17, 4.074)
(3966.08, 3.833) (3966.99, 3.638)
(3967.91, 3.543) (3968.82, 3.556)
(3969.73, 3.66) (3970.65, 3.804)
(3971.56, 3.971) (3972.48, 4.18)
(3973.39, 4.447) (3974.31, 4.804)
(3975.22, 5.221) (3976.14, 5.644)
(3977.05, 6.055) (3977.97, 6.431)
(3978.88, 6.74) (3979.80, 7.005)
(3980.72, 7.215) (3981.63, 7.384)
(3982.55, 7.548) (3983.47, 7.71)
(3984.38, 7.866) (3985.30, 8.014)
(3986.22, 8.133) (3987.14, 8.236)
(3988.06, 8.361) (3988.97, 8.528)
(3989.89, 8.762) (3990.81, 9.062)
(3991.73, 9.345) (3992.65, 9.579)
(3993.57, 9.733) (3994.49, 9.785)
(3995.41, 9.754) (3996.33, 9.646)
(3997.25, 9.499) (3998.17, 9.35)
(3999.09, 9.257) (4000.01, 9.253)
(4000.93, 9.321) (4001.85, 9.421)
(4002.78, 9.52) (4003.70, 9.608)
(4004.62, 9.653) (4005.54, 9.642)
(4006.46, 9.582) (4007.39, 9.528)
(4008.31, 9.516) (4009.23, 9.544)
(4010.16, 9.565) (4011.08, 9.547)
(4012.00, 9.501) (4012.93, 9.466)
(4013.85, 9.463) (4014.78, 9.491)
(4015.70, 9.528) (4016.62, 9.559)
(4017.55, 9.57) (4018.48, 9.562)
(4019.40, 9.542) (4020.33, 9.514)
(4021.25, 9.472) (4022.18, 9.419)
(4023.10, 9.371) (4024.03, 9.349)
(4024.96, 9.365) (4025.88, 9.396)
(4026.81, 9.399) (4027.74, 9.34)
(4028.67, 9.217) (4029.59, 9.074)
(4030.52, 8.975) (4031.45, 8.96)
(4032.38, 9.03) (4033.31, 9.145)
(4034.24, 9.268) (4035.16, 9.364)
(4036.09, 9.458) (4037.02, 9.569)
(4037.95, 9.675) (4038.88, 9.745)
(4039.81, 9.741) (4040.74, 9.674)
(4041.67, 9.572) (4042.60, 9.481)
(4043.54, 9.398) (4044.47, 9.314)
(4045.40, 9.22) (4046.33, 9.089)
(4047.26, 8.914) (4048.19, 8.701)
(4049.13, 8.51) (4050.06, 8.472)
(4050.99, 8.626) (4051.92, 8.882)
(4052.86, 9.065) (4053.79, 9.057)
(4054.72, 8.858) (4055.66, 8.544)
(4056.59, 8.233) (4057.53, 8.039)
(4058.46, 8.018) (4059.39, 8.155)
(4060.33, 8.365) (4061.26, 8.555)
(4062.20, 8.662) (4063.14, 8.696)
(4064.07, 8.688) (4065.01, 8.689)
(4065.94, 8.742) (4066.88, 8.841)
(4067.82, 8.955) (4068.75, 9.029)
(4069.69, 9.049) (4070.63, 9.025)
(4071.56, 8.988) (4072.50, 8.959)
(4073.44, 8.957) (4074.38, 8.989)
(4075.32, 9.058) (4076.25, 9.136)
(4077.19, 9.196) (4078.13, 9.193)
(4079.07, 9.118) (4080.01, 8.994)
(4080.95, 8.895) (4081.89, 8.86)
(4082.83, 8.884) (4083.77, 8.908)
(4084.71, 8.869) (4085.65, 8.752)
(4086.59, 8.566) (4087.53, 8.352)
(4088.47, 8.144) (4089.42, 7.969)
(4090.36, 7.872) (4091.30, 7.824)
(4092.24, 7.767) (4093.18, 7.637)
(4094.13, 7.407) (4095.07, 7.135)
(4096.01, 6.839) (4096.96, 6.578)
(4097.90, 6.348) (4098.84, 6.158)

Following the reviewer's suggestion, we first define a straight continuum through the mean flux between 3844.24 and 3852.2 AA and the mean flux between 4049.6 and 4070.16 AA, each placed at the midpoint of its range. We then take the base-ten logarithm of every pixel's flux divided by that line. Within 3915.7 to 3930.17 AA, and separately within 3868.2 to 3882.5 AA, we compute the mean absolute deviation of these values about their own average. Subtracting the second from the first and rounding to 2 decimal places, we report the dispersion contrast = 0.02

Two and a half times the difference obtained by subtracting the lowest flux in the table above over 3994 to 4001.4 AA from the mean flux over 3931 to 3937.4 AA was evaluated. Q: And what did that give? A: -11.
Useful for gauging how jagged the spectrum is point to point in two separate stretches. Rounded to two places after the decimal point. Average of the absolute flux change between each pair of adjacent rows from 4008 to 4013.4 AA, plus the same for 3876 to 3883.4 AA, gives 0.21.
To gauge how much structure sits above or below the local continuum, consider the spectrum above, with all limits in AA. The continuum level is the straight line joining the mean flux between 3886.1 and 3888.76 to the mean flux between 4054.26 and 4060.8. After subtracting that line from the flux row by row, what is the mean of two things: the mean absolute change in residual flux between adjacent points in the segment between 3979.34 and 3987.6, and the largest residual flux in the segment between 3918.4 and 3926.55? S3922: 1.32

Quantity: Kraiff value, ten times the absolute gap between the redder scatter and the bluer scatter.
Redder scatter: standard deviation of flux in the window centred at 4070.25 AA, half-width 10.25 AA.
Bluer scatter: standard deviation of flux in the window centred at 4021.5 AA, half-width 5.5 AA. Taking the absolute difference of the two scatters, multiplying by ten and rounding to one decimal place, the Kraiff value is 1.3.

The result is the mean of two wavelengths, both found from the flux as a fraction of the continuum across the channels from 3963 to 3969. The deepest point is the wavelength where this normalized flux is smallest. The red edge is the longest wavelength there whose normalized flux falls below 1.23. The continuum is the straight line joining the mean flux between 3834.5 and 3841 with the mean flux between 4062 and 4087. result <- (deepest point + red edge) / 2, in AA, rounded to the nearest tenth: 3968.4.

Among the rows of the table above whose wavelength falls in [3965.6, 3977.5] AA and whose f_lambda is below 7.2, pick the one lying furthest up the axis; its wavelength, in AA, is 3977.05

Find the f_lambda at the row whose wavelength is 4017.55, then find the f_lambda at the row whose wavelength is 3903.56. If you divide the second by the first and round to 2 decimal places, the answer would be 0.73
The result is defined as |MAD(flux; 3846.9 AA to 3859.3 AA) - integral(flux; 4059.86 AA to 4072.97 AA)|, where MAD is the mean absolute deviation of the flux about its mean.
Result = 115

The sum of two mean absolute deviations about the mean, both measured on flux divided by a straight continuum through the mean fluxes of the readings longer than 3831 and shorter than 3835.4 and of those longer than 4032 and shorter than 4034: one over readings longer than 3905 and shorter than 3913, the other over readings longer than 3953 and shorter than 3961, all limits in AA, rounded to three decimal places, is 0.146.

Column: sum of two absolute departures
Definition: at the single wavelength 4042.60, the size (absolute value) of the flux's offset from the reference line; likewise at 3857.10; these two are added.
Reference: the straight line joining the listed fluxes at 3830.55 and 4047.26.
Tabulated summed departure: 1.4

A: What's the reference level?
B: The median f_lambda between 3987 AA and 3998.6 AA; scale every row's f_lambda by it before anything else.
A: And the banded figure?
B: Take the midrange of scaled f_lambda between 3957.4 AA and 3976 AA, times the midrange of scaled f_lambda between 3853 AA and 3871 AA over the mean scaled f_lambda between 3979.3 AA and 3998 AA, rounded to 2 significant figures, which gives 0.39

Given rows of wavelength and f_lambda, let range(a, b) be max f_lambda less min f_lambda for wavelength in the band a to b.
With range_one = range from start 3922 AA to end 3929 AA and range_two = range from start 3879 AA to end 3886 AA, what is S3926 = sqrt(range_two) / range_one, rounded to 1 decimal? 0.9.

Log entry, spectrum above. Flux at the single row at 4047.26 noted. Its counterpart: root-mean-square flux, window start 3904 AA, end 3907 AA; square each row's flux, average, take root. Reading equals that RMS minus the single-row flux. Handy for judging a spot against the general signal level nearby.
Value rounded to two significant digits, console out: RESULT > -2.1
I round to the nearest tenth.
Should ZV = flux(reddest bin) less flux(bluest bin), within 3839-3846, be 1.3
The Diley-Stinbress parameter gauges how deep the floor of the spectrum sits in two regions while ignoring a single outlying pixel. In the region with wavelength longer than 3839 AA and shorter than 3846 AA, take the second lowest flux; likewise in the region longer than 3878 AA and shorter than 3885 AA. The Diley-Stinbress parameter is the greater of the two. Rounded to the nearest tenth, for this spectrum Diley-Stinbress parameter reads 5.0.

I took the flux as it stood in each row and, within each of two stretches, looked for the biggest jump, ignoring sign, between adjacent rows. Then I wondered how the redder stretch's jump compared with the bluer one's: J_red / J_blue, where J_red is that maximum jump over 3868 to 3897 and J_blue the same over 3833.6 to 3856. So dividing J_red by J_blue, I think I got 1.8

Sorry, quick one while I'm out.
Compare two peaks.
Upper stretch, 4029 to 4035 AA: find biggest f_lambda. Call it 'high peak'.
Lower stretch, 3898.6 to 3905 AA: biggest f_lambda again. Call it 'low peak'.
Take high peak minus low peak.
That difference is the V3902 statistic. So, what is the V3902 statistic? 2.2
